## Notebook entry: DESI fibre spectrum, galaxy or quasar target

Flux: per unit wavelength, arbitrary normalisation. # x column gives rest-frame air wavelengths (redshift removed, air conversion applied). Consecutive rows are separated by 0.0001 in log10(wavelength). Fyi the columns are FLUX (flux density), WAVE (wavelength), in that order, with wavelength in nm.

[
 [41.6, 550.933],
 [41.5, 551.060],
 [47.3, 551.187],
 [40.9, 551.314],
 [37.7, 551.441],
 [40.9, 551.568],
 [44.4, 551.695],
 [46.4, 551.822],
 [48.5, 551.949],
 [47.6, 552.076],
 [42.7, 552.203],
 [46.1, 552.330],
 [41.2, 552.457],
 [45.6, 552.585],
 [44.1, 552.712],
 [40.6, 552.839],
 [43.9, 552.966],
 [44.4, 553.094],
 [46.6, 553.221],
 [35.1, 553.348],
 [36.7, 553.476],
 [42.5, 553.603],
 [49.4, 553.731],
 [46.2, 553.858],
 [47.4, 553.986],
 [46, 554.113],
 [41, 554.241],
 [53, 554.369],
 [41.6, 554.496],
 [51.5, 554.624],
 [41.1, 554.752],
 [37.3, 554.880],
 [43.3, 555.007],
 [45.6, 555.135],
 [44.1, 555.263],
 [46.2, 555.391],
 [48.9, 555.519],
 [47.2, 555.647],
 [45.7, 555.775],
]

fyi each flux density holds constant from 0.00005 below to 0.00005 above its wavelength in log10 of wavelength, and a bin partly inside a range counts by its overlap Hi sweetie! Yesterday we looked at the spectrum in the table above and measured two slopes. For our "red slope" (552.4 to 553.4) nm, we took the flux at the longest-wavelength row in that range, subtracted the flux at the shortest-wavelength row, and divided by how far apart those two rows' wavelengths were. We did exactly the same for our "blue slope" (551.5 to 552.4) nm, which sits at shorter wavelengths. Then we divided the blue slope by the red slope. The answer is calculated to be -1.0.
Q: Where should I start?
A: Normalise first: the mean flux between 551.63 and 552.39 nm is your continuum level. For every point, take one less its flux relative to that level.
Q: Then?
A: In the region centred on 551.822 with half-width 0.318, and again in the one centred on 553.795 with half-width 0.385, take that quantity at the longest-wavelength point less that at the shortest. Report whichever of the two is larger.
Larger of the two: -0.15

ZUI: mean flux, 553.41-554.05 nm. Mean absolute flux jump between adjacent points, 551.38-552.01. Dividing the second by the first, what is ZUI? 0.061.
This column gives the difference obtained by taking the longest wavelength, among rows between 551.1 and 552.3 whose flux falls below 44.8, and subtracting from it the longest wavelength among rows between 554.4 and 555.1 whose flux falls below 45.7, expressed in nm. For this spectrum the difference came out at -2.80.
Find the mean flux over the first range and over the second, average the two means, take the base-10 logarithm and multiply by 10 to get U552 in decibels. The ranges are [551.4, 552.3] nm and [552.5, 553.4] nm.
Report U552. 16.4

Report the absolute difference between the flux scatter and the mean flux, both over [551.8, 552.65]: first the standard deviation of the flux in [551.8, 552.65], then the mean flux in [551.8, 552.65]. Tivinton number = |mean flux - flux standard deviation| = 43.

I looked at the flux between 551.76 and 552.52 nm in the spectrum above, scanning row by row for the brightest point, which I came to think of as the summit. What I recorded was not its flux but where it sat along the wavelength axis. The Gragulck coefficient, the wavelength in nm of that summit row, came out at 551.949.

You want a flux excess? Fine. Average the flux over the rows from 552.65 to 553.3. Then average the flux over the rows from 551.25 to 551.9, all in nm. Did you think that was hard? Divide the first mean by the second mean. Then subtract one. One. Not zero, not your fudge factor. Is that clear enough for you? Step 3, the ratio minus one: 0.04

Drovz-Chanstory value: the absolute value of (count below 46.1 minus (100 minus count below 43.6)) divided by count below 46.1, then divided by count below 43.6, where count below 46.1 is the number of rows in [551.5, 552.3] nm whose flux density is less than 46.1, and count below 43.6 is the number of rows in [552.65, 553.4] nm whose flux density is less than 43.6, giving 16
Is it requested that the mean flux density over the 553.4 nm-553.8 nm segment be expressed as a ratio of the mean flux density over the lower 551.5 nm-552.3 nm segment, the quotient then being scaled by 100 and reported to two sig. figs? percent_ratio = 95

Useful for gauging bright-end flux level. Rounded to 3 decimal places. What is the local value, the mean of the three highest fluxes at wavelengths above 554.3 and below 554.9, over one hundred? 0.487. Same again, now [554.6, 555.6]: 0.489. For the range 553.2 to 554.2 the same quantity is 0.478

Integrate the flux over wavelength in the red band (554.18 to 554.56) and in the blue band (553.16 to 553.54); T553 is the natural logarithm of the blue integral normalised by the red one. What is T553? -0.14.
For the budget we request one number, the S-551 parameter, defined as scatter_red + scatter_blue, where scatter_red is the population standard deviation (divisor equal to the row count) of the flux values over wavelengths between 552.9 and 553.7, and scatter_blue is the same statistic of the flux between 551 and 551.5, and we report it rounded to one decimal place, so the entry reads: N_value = 7.6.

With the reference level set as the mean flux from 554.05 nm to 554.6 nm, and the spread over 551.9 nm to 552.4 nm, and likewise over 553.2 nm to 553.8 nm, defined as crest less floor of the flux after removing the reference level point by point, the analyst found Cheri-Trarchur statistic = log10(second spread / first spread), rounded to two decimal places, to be 0.39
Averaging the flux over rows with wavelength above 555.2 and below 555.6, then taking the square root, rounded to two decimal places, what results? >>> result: 6.81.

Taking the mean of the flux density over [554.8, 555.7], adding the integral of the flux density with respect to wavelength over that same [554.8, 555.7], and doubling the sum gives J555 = 169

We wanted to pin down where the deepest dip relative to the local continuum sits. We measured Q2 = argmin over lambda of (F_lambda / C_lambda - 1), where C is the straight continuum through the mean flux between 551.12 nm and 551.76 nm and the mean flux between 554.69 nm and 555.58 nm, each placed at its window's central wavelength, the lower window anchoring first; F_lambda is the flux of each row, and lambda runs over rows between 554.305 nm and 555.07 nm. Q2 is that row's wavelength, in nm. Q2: 554.880 nm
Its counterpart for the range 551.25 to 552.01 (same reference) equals 551.441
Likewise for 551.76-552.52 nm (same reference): 552.457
